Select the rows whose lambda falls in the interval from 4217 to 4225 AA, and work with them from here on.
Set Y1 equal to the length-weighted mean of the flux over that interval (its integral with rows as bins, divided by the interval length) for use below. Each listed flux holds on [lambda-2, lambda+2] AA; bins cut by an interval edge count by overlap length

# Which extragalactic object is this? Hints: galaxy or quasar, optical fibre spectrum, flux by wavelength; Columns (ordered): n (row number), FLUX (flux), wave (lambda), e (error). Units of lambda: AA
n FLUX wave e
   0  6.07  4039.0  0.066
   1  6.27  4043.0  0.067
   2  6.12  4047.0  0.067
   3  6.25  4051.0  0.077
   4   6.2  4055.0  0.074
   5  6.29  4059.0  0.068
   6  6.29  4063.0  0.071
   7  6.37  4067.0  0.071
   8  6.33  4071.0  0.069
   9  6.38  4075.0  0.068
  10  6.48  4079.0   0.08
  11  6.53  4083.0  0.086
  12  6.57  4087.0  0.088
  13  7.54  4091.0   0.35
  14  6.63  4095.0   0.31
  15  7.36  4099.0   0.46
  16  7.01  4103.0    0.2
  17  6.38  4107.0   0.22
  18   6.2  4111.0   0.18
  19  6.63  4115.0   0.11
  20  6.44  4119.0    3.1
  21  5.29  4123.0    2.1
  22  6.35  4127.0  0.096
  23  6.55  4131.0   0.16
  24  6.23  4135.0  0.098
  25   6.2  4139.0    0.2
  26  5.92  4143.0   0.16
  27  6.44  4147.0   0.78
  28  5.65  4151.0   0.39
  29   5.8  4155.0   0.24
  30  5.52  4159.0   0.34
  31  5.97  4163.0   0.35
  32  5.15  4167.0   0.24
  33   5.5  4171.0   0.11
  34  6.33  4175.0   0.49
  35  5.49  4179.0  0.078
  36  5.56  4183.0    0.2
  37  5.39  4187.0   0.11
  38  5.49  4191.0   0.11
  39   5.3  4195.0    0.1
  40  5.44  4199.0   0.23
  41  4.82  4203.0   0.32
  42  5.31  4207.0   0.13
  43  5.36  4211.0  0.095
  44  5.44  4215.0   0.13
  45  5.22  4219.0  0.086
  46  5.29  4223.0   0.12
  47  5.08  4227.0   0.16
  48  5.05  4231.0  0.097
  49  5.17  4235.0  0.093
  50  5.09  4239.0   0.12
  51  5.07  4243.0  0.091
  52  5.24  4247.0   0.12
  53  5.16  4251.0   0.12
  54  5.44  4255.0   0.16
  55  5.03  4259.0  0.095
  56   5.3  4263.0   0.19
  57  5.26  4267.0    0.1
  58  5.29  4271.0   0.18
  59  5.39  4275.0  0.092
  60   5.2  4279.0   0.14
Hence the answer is 5.3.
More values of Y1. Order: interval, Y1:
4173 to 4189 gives 5.7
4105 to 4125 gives 6.2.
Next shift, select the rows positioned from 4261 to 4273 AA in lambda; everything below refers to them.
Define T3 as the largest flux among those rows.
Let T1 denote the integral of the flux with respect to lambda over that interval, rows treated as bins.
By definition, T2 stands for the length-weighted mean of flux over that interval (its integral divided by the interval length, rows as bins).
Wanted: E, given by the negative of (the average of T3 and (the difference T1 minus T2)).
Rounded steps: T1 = 63.4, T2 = 5.28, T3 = 5.3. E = -31.7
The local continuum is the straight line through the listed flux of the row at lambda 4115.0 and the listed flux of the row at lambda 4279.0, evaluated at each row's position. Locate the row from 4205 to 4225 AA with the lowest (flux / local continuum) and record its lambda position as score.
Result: 4207.0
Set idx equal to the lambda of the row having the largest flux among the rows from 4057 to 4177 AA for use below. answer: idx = 4091.0 AA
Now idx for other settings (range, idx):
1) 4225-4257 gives 4255.0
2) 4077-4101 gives 4091.0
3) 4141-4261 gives 4147.0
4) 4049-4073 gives 4067.0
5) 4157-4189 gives 4175.0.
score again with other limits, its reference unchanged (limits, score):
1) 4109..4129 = 4123.0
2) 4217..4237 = 4227.0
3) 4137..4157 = 4151.0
